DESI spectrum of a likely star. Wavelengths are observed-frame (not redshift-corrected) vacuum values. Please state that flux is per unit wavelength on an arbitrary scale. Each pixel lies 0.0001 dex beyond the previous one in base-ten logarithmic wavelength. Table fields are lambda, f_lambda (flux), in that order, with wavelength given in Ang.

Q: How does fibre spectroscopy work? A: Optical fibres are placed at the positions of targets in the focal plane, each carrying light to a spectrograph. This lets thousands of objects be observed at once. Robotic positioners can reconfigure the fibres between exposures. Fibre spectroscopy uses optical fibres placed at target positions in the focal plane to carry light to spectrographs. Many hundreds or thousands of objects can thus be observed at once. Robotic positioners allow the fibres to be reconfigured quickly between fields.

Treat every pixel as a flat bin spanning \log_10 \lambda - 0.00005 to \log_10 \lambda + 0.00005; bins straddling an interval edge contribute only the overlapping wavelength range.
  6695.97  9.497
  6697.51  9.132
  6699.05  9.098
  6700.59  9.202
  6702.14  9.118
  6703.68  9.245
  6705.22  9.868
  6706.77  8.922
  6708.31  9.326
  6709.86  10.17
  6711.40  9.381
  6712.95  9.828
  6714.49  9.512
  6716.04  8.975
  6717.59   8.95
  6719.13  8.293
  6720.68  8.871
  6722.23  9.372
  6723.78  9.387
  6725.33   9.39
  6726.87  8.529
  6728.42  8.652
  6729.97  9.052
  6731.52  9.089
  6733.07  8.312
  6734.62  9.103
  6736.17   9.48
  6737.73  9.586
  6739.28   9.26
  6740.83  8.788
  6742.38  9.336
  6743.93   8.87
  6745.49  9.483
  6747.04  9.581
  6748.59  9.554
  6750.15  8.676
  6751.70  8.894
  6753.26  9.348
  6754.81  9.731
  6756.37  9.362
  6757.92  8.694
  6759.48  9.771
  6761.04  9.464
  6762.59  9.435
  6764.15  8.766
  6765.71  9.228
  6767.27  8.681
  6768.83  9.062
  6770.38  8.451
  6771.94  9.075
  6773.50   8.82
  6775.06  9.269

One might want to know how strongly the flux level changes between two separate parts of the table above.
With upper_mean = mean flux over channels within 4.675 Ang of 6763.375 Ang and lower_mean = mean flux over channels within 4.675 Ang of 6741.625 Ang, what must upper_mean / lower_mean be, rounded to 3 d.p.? 1.000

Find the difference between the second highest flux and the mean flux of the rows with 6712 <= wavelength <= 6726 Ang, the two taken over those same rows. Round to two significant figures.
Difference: 0.34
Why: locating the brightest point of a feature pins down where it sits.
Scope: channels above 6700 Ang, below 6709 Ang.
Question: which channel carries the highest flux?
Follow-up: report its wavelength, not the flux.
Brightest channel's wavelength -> 6705.22 Ang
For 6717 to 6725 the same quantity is 6723.78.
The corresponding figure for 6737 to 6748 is 6737.73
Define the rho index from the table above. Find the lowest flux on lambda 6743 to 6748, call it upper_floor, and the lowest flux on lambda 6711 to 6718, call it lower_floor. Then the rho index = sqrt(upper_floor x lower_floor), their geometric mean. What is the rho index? 8.91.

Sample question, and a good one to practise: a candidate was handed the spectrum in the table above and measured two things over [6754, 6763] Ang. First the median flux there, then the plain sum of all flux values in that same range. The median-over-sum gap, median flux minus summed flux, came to -47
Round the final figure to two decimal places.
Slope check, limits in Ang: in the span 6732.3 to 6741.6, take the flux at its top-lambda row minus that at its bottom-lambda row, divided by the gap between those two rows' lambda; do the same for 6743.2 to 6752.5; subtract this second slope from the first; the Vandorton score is 0.06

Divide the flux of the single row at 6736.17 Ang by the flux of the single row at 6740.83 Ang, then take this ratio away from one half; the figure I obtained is -0.579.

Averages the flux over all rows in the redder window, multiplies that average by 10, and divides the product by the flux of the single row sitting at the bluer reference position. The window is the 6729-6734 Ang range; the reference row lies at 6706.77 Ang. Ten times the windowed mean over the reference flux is 9.9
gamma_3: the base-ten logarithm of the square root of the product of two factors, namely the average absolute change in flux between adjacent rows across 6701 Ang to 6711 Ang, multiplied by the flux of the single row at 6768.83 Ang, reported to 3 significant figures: 0.364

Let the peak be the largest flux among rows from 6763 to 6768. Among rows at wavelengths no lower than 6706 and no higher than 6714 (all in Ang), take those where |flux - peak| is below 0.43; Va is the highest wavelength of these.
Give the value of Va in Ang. 6711.40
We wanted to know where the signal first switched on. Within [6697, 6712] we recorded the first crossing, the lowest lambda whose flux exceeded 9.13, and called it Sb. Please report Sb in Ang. 6697.51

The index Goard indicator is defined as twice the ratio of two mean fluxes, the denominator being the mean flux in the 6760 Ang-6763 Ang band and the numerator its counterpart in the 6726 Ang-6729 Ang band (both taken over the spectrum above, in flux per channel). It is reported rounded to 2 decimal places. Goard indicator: 1.82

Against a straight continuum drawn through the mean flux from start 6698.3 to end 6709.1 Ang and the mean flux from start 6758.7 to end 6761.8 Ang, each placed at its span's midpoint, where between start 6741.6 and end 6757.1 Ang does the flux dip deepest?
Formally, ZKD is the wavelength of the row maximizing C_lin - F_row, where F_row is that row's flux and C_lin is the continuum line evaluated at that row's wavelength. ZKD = 6750.15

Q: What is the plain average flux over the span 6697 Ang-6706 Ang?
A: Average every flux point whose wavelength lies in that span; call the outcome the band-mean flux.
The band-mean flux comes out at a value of 9.28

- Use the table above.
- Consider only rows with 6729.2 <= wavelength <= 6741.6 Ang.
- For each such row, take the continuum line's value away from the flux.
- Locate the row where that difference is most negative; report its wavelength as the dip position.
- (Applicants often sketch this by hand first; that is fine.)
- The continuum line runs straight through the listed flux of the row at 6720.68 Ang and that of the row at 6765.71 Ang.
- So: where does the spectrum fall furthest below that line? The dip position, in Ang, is 6733.07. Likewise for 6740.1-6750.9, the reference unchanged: 6750.15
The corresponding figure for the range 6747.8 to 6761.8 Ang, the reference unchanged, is 6757.92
